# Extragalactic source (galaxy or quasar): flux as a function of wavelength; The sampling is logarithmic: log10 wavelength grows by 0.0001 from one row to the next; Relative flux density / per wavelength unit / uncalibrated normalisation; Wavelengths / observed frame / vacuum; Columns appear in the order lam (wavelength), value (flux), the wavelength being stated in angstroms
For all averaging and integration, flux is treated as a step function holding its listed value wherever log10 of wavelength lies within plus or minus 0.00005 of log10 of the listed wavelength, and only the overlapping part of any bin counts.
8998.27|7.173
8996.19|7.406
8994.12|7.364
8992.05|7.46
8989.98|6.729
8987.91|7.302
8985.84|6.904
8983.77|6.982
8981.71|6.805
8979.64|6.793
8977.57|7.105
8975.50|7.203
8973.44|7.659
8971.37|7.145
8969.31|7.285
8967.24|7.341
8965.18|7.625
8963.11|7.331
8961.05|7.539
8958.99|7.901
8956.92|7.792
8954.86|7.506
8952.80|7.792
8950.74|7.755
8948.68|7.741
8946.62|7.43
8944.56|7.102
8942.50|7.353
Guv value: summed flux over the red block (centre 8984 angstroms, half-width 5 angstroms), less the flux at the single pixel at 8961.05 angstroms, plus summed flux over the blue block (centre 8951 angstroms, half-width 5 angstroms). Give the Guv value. 65.5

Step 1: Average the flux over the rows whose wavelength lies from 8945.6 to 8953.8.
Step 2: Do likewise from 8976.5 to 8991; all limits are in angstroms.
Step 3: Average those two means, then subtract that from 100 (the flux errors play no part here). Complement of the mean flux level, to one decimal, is 92.7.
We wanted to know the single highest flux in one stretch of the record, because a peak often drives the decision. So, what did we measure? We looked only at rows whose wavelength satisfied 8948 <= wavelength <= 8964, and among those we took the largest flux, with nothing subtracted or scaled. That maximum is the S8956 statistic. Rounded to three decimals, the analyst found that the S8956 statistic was 7.901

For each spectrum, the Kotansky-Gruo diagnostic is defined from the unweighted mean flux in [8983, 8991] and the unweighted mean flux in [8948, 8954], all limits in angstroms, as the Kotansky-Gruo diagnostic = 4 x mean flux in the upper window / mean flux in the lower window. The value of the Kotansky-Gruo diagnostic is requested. 3.60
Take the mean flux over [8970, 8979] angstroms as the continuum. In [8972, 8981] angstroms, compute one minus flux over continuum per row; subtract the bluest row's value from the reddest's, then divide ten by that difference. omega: 84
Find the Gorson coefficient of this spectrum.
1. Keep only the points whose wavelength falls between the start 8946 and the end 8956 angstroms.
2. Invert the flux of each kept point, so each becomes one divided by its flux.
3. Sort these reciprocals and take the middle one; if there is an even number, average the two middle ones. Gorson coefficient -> 0.129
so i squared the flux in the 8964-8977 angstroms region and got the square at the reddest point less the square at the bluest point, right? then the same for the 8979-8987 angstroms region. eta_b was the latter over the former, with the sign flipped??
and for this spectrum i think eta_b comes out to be 0.24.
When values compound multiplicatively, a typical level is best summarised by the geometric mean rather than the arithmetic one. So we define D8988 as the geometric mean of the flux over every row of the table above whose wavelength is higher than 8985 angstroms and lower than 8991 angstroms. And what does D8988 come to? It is 7.0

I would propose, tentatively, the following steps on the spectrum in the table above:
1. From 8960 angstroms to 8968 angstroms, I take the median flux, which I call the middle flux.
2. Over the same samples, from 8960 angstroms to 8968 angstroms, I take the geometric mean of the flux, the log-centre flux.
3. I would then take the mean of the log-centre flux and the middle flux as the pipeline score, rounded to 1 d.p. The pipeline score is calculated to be 7.4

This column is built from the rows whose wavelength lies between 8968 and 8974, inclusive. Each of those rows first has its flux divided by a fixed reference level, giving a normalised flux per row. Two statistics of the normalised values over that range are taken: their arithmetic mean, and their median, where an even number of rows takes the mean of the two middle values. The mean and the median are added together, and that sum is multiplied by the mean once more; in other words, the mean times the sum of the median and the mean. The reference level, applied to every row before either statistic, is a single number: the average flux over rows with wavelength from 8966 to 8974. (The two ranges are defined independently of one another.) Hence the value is 2.0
